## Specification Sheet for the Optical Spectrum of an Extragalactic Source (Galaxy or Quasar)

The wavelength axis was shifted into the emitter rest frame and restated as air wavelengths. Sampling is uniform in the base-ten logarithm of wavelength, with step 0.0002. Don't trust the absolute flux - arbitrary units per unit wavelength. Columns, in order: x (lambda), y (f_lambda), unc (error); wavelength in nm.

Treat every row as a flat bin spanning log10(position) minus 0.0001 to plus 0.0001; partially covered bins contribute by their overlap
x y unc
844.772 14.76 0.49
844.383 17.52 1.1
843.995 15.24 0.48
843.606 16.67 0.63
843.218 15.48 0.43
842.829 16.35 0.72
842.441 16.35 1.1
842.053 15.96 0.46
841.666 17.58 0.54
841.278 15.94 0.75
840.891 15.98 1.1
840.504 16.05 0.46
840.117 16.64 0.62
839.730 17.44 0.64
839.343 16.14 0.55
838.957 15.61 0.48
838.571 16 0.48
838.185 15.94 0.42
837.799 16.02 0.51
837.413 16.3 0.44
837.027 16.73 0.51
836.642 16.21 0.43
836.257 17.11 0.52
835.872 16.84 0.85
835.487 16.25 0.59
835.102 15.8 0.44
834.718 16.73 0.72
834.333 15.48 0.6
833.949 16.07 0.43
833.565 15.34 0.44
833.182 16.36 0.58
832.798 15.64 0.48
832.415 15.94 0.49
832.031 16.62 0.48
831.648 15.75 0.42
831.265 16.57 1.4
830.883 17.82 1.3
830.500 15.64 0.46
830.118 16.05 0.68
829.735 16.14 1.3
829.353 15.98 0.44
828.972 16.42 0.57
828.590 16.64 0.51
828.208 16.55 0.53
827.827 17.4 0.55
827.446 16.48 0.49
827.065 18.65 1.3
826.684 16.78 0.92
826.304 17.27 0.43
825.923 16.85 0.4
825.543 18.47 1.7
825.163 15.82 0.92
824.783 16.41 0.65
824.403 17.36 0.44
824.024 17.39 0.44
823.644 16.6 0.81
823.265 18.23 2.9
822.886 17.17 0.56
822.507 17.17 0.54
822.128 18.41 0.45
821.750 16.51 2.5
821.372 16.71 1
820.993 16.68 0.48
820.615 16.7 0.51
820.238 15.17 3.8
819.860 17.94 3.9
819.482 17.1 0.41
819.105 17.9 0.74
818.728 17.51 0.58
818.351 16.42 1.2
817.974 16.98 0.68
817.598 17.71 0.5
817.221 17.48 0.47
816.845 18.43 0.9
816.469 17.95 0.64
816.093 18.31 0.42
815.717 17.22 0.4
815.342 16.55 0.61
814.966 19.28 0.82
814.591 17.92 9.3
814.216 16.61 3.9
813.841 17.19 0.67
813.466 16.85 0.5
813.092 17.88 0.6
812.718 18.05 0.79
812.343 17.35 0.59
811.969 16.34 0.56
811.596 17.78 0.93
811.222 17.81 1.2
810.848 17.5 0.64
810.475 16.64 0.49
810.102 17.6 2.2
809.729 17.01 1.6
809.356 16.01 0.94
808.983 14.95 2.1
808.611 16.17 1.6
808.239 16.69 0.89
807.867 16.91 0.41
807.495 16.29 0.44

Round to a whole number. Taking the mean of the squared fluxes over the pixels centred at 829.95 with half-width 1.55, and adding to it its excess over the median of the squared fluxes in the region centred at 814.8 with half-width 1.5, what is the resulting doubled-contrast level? 243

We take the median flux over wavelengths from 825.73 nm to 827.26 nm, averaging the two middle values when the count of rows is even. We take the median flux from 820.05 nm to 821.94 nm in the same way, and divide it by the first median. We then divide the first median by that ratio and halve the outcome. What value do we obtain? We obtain 8.72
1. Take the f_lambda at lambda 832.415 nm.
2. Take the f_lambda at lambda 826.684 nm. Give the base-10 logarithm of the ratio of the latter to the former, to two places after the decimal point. 0.02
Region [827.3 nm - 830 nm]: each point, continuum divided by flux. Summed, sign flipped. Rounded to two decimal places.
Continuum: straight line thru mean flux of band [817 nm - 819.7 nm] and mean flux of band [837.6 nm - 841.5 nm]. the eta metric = -7.11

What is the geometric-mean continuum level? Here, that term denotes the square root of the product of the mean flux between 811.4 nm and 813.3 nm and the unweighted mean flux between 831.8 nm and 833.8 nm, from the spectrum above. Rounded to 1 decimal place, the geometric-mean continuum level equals 16.7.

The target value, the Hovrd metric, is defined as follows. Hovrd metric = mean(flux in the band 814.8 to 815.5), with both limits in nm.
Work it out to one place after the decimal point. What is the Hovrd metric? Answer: 17.9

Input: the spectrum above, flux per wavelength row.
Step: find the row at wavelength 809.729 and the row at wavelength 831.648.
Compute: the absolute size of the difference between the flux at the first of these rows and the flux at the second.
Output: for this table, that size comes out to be 1.3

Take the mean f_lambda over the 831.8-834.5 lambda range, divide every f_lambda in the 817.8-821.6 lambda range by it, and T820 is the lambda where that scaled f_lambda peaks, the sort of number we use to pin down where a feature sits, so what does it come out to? 819.860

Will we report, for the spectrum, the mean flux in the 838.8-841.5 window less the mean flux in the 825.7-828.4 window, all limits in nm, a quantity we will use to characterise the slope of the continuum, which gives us -0.9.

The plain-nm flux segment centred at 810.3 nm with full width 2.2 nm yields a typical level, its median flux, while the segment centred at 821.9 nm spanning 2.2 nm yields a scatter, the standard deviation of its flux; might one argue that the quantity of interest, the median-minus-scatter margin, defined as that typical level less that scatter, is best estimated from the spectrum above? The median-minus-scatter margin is 16.6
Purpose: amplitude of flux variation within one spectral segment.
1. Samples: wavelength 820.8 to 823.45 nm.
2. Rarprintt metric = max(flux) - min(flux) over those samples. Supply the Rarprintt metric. 1.9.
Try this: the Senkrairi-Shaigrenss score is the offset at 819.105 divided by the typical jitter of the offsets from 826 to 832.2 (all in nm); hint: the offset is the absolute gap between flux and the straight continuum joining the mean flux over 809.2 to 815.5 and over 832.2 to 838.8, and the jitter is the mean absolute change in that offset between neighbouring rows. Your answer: 1.4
